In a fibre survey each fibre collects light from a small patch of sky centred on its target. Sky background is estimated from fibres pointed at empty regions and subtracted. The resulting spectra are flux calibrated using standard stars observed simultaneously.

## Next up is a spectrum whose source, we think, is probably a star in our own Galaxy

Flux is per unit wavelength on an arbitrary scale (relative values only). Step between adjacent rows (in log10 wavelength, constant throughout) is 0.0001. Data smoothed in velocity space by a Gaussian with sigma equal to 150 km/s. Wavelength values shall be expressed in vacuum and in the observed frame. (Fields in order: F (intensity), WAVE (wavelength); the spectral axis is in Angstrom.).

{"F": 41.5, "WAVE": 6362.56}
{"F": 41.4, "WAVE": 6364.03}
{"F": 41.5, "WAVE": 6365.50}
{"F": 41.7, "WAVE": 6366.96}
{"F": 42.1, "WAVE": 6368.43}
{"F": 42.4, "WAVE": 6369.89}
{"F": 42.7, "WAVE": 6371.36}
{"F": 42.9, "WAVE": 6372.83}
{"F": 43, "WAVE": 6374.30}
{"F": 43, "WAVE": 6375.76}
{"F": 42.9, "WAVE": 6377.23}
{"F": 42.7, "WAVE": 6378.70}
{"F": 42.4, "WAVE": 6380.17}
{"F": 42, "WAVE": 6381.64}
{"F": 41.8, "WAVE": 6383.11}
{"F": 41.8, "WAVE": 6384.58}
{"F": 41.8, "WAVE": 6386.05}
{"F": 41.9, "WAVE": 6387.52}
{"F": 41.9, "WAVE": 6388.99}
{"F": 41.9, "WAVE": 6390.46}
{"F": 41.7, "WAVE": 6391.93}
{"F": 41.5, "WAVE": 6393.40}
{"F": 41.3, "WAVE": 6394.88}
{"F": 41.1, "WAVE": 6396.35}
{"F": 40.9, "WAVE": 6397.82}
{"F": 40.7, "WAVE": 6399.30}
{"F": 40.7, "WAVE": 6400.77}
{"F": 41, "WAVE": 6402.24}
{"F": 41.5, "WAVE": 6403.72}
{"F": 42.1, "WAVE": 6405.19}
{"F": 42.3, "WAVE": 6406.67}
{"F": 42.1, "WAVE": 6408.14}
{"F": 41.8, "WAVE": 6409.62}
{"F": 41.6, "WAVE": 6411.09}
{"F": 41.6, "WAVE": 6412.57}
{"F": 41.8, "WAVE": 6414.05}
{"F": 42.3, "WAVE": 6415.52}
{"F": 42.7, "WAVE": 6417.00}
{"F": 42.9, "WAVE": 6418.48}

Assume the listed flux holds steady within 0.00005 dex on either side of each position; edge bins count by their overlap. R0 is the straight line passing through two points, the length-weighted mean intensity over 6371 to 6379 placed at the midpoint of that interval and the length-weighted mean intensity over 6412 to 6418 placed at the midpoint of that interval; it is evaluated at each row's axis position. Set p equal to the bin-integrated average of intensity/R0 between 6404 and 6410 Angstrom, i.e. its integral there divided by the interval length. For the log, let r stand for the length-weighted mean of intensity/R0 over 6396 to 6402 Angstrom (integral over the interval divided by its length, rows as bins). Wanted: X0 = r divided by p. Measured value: 0.97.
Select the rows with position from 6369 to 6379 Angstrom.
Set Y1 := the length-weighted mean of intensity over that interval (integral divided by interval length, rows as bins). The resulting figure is 42.8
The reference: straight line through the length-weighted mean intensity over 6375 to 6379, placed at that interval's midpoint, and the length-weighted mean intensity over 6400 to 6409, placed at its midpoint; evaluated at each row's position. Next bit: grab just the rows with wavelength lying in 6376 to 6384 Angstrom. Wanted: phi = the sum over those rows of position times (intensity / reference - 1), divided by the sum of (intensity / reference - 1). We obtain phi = 6381.7 Angstrom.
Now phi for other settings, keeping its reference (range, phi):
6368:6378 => 6369.9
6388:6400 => 6395.3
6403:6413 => 6408.5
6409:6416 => 6413.6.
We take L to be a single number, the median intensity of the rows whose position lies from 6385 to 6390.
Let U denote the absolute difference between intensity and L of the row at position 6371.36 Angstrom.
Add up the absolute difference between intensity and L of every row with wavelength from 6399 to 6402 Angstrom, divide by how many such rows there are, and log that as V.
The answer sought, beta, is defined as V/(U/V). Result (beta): 1.8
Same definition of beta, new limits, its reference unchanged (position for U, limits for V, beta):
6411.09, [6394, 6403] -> 3.0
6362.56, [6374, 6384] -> 1.1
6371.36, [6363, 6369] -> 0.1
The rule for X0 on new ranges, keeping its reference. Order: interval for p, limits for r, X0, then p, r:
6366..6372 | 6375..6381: 1.02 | 0.982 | 0.998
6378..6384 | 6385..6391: 1.00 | 0.987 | 0.982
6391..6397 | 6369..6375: 1.02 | 0.974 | 0.995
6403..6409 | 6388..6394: 0.99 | 0.993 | 0.982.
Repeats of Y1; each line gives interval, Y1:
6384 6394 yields 41.8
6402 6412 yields 41.8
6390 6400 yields 41.3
